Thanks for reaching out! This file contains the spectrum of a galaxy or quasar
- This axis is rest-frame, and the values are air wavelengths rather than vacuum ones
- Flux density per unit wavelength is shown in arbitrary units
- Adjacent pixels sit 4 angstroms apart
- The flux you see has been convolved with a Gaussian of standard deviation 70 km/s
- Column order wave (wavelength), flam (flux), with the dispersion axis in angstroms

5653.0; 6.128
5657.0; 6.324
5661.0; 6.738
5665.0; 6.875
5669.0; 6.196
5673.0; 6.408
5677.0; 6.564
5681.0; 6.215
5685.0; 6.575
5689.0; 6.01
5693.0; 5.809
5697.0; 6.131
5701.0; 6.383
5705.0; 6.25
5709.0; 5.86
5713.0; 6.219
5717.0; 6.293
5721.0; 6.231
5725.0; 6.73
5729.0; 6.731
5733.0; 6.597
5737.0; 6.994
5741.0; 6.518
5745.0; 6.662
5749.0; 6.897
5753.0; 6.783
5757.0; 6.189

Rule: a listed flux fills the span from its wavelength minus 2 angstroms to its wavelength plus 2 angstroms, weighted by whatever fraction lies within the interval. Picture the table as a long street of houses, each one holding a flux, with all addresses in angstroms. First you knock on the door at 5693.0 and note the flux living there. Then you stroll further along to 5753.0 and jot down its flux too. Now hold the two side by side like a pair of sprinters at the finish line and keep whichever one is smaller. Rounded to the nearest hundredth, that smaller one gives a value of 5.81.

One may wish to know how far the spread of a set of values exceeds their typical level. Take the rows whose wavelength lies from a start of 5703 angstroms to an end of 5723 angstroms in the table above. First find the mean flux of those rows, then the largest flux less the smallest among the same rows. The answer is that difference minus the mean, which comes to -5.7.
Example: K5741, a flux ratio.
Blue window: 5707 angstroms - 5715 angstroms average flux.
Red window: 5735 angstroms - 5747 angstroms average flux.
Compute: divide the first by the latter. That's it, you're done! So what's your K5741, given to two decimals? 0.90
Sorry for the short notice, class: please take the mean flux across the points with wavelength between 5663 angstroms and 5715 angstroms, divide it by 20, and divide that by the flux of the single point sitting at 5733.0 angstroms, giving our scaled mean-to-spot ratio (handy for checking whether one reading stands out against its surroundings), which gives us 0.0475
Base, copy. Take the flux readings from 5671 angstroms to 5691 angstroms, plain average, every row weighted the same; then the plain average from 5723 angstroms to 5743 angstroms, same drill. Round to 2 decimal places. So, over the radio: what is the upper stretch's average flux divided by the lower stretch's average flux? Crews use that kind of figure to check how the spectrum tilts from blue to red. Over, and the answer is 1.06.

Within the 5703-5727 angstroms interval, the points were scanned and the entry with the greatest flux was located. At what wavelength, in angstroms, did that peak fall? 5725.0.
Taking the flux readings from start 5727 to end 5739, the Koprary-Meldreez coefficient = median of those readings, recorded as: 6.73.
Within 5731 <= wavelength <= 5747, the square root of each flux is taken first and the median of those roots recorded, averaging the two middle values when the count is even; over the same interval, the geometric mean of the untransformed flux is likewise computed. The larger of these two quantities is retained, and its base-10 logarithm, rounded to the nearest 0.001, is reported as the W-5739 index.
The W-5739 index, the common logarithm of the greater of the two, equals 0.825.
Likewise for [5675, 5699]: 0.793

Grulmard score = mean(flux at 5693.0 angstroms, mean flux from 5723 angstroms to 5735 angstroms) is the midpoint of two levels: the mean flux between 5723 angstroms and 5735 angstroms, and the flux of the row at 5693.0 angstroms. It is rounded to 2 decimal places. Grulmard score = 6.25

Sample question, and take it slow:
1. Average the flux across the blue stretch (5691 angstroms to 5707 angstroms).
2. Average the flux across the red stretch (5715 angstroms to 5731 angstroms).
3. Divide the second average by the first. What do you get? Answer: 1.06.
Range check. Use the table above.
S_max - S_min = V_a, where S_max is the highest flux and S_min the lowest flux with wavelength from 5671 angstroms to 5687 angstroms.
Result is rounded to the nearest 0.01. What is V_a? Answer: 0.36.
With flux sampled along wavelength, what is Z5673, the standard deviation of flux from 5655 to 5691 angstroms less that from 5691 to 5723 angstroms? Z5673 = 0.07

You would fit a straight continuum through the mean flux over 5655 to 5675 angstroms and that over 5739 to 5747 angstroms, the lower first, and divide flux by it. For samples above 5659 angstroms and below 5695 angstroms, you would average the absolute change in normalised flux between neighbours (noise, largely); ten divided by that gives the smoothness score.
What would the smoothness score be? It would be 196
